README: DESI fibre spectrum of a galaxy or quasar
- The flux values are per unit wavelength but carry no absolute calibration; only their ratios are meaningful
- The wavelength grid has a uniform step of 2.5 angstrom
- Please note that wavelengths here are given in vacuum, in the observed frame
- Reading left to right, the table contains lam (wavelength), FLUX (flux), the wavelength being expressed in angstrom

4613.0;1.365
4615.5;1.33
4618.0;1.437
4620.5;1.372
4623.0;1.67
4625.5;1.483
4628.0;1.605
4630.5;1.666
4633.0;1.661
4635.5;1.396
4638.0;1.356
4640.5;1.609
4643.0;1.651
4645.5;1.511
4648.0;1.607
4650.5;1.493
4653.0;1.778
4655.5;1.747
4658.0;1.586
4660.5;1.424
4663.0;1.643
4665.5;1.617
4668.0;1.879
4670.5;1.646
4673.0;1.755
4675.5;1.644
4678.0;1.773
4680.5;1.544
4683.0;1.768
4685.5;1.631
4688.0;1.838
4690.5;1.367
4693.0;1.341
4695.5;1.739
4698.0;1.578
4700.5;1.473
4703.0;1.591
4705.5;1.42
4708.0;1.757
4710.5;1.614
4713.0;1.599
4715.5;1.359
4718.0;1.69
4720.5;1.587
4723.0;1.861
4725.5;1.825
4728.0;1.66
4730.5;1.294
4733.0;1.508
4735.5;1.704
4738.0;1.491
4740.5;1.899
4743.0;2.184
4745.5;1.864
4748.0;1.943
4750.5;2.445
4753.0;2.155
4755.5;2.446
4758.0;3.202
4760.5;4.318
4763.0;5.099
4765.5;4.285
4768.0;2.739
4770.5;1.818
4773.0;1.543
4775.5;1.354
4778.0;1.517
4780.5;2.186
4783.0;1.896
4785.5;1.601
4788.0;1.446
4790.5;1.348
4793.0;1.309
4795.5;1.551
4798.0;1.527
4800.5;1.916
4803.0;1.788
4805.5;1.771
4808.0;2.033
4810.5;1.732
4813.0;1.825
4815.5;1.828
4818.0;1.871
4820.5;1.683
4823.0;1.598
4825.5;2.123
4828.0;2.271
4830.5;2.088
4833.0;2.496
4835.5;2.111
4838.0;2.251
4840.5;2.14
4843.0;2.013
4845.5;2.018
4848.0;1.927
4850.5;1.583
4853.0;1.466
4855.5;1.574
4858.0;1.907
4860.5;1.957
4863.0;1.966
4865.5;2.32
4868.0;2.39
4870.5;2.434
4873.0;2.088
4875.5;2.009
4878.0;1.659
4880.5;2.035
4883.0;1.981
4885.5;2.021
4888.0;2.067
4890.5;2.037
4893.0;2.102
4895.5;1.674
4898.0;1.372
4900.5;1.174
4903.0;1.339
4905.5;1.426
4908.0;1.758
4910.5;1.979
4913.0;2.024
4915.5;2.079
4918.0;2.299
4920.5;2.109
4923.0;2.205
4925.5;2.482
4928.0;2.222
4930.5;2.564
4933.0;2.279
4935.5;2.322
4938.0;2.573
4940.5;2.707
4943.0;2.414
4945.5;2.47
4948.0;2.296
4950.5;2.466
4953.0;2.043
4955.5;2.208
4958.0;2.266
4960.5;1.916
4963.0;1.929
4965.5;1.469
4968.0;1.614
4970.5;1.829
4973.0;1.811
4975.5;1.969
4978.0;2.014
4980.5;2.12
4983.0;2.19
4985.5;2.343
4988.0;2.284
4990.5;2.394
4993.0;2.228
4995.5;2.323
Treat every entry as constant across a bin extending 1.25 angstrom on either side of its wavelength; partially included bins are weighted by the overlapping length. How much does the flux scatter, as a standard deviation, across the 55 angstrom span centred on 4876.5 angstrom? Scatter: 0.34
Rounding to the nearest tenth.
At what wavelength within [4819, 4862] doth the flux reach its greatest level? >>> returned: 4833.0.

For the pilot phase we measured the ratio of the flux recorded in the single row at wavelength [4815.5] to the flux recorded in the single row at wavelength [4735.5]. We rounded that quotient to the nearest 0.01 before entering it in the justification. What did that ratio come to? 1.07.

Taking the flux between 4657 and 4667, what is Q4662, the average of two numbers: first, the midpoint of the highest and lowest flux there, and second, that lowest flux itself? 1.48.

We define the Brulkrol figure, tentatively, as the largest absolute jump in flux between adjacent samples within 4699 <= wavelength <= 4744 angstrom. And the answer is 0.41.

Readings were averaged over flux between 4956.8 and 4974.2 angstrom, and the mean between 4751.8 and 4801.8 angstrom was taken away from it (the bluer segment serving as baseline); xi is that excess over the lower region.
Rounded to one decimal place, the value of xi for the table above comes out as -0.4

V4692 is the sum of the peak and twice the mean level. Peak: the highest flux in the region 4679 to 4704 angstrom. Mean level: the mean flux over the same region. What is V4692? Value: 5.0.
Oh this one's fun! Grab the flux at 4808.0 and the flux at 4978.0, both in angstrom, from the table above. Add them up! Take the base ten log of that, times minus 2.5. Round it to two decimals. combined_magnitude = -1.52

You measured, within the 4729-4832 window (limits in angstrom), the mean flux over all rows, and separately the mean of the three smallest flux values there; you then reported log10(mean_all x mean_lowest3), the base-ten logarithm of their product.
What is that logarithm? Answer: 0.432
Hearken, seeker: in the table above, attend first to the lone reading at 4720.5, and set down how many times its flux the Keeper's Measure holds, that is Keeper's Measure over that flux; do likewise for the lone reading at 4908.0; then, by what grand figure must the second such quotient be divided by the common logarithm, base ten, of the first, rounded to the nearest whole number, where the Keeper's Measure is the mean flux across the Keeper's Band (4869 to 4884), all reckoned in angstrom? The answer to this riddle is 11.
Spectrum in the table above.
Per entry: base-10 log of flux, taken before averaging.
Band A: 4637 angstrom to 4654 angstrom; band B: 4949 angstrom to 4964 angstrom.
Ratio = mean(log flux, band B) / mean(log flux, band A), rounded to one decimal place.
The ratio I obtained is 1.7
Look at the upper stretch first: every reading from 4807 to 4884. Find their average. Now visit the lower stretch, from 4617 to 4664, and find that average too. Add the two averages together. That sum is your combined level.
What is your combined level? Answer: 3.5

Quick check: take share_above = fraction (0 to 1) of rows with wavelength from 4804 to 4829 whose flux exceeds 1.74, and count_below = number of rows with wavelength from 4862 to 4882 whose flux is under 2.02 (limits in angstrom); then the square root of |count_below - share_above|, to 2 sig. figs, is 1.5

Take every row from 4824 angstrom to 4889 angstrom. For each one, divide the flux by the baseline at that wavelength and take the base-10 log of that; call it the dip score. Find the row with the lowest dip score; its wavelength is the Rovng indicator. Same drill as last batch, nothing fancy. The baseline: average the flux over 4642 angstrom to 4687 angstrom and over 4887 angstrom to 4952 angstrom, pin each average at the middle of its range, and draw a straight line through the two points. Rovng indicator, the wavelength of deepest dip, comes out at 4853.0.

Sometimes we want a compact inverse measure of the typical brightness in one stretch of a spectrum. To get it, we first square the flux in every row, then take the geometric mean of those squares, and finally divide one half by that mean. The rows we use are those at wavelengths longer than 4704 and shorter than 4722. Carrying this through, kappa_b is 0.20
